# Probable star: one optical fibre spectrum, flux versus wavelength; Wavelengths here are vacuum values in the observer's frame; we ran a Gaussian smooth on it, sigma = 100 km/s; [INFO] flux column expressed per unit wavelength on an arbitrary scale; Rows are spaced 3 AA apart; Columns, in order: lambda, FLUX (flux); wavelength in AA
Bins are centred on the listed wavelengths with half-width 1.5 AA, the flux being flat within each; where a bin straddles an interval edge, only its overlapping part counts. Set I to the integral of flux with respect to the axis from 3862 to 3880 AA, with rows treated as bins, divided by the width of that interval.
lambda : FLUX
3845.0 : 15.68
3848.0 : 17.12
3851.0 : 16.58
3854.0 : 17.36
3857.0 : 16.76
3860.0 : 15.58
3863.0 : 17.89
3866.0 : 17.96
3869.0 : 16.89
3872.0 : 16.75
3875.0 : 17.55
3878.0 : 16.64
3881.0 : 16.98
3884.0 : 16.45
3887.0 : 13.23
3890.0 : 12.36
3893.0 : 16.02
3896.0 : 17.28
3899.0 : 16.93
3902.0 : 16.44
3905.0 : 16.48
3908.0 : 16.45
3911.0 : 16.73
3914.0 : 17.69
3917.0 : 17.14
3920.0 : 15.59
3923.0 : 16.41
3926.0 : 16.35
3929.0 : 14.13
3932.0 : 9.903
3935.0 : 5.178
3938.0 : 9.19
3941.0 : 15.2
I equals 17.3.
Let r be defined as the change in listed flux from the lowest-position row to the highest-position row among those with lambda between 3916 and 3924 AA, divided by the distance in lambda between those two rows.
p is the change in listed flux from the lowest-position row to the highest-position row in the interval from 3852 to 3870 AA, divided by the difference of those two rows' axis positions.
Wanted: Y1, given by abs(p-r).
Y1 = 0.090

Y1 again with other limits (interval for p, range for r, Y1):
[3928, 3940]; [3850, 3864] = 0.658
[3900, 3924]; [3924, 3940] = 0.595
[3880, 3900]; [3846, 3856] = 0.043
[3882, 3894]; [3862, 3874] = 0.079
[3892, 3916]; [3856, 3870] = 0.069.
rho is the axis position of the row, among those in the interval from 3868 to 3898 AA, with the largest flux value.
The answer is 3875.0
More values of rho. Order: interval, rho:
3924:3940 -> 3926.0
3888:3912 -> 3896.0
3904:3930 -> 3914.0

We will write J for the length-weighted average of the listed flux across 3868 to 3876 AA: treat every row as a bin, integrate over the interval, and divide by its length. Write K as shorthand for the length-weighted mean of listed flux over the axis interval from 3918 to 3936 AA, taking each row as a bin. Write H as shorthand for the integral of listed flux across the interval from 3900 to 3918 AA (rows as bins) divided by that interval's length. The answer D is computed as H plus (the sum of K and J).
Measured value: 47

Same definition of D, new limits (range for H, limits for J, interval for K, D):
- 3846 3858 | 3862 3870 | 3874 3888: 51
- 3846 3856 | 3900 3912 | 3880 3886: 50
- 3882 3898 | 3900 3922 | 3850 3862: 48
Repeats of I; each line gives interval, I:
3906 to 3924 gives 16.7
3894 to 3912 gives 16.7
